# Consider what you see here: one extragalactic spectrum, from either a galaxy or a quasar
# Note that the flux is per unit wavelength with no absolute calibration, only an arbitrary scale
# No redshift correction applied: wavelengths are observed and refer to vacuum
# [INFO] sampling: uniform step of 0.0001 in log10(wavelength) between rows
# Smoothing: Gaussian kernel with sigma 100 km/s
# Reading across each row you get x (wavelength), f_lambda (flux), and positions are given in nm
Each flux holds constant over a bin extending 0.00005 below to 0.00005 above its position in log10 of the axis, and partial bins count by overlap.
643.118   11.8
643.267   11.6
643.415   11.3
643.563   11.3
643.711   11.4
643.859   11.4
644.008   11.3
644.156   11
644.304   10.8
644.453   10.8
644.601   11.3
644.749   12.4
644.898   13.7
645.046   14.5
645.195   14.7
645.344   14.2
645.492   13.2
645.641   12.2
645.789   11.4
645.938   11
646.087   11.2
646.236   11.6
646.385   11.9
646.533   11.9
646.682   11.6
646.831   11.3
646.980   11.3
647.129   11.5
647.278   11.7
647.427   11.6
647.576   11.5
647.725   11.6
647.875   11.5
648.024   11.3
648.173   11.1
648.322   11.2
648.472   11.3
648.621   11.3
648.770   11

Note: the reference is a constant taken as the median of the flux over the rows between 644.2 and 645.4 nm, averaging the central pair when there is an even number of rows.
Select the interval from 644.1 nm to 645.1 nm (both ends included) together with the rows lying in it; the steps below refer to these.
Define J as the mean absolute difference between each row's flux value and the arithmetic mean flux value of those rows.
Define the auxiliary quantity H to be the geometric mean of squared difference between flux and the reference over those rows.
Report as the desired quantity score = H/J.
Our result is 2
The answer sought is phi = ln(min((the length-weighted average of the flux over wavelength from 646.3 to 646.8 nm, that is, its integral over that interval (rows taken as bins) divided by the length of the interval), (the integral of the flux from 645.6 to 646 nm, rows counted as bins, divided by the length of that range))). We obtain 2.44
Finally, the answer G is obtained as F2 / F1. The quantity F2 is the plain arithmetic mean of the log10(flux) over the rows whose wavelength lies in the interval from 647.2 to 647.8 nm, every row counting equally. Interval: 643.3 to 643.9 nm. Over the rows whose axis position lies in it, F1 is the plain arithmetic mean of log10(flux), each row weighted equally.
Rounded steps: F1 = 1.05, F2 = 1.06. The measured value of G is 1.01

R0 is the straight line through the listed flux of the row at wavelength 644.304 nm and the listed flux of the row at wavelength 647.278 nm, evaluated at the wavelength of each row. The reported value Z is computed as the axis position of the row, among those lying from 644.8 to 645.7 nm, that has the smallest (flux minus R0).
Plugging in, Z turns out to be 645.641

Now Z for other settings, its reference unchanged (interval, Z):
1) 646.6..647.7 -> 646.980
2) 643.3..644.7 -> 644.453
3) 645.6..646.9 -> 645.938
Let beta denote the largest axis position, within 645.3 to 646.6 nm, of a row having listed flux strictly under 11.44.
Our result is 646.087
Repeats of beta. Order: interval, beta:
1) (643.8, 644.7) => 644.601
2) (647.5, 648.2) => 648.173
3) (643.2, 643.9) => 643.859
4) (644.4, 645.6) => 644.601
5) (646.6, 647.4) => 646.980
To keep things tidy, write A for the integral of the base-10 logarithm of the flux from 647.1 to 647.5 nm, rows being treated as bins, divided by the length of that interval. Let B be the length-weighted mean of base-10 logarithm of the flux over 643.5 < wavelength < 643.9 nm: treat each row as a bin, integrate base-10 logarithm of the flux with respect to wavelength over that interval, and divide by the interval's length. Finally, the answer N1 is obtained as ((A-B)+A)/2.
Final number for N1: 0.537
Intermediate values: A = 1.065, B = 1.06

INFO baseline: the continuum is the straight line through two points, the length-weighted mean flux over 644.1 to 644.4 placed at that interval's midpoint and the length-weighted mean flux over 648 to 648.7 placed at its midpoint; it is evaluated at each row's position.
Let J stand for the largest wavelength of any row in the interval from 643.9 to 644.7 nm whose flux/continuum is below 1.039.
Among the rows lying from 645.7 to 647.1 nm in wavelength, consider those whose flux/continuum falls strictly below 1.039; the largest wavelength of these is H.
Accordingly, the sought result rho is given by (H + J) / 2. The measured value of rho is 645.79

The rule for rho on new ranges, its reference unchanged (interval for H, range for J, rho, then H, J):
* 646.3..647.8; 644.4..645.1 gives 646.16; 647.725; 644.601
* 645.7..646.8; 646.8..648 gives 646.98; 646.087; 647.875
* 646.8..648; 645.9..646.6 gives 646.98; 647.875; 646.087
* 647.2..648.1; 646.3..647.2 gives 647.58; 648.024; 647.129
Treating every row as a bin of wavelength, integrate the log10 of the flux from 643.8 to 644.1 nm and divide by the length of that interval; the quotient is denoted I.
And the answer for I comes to 1.05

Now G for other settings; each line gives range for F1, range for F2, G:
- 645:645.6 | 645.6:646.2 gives 0.92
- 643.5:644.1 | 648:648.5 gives 1.00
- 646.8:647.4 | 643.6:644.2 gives 0.99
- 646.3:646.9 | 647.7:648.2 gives 0.99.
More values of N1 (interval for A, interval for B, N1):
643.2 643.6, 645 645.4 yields 0.479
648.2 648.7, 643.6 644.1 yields 0.524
